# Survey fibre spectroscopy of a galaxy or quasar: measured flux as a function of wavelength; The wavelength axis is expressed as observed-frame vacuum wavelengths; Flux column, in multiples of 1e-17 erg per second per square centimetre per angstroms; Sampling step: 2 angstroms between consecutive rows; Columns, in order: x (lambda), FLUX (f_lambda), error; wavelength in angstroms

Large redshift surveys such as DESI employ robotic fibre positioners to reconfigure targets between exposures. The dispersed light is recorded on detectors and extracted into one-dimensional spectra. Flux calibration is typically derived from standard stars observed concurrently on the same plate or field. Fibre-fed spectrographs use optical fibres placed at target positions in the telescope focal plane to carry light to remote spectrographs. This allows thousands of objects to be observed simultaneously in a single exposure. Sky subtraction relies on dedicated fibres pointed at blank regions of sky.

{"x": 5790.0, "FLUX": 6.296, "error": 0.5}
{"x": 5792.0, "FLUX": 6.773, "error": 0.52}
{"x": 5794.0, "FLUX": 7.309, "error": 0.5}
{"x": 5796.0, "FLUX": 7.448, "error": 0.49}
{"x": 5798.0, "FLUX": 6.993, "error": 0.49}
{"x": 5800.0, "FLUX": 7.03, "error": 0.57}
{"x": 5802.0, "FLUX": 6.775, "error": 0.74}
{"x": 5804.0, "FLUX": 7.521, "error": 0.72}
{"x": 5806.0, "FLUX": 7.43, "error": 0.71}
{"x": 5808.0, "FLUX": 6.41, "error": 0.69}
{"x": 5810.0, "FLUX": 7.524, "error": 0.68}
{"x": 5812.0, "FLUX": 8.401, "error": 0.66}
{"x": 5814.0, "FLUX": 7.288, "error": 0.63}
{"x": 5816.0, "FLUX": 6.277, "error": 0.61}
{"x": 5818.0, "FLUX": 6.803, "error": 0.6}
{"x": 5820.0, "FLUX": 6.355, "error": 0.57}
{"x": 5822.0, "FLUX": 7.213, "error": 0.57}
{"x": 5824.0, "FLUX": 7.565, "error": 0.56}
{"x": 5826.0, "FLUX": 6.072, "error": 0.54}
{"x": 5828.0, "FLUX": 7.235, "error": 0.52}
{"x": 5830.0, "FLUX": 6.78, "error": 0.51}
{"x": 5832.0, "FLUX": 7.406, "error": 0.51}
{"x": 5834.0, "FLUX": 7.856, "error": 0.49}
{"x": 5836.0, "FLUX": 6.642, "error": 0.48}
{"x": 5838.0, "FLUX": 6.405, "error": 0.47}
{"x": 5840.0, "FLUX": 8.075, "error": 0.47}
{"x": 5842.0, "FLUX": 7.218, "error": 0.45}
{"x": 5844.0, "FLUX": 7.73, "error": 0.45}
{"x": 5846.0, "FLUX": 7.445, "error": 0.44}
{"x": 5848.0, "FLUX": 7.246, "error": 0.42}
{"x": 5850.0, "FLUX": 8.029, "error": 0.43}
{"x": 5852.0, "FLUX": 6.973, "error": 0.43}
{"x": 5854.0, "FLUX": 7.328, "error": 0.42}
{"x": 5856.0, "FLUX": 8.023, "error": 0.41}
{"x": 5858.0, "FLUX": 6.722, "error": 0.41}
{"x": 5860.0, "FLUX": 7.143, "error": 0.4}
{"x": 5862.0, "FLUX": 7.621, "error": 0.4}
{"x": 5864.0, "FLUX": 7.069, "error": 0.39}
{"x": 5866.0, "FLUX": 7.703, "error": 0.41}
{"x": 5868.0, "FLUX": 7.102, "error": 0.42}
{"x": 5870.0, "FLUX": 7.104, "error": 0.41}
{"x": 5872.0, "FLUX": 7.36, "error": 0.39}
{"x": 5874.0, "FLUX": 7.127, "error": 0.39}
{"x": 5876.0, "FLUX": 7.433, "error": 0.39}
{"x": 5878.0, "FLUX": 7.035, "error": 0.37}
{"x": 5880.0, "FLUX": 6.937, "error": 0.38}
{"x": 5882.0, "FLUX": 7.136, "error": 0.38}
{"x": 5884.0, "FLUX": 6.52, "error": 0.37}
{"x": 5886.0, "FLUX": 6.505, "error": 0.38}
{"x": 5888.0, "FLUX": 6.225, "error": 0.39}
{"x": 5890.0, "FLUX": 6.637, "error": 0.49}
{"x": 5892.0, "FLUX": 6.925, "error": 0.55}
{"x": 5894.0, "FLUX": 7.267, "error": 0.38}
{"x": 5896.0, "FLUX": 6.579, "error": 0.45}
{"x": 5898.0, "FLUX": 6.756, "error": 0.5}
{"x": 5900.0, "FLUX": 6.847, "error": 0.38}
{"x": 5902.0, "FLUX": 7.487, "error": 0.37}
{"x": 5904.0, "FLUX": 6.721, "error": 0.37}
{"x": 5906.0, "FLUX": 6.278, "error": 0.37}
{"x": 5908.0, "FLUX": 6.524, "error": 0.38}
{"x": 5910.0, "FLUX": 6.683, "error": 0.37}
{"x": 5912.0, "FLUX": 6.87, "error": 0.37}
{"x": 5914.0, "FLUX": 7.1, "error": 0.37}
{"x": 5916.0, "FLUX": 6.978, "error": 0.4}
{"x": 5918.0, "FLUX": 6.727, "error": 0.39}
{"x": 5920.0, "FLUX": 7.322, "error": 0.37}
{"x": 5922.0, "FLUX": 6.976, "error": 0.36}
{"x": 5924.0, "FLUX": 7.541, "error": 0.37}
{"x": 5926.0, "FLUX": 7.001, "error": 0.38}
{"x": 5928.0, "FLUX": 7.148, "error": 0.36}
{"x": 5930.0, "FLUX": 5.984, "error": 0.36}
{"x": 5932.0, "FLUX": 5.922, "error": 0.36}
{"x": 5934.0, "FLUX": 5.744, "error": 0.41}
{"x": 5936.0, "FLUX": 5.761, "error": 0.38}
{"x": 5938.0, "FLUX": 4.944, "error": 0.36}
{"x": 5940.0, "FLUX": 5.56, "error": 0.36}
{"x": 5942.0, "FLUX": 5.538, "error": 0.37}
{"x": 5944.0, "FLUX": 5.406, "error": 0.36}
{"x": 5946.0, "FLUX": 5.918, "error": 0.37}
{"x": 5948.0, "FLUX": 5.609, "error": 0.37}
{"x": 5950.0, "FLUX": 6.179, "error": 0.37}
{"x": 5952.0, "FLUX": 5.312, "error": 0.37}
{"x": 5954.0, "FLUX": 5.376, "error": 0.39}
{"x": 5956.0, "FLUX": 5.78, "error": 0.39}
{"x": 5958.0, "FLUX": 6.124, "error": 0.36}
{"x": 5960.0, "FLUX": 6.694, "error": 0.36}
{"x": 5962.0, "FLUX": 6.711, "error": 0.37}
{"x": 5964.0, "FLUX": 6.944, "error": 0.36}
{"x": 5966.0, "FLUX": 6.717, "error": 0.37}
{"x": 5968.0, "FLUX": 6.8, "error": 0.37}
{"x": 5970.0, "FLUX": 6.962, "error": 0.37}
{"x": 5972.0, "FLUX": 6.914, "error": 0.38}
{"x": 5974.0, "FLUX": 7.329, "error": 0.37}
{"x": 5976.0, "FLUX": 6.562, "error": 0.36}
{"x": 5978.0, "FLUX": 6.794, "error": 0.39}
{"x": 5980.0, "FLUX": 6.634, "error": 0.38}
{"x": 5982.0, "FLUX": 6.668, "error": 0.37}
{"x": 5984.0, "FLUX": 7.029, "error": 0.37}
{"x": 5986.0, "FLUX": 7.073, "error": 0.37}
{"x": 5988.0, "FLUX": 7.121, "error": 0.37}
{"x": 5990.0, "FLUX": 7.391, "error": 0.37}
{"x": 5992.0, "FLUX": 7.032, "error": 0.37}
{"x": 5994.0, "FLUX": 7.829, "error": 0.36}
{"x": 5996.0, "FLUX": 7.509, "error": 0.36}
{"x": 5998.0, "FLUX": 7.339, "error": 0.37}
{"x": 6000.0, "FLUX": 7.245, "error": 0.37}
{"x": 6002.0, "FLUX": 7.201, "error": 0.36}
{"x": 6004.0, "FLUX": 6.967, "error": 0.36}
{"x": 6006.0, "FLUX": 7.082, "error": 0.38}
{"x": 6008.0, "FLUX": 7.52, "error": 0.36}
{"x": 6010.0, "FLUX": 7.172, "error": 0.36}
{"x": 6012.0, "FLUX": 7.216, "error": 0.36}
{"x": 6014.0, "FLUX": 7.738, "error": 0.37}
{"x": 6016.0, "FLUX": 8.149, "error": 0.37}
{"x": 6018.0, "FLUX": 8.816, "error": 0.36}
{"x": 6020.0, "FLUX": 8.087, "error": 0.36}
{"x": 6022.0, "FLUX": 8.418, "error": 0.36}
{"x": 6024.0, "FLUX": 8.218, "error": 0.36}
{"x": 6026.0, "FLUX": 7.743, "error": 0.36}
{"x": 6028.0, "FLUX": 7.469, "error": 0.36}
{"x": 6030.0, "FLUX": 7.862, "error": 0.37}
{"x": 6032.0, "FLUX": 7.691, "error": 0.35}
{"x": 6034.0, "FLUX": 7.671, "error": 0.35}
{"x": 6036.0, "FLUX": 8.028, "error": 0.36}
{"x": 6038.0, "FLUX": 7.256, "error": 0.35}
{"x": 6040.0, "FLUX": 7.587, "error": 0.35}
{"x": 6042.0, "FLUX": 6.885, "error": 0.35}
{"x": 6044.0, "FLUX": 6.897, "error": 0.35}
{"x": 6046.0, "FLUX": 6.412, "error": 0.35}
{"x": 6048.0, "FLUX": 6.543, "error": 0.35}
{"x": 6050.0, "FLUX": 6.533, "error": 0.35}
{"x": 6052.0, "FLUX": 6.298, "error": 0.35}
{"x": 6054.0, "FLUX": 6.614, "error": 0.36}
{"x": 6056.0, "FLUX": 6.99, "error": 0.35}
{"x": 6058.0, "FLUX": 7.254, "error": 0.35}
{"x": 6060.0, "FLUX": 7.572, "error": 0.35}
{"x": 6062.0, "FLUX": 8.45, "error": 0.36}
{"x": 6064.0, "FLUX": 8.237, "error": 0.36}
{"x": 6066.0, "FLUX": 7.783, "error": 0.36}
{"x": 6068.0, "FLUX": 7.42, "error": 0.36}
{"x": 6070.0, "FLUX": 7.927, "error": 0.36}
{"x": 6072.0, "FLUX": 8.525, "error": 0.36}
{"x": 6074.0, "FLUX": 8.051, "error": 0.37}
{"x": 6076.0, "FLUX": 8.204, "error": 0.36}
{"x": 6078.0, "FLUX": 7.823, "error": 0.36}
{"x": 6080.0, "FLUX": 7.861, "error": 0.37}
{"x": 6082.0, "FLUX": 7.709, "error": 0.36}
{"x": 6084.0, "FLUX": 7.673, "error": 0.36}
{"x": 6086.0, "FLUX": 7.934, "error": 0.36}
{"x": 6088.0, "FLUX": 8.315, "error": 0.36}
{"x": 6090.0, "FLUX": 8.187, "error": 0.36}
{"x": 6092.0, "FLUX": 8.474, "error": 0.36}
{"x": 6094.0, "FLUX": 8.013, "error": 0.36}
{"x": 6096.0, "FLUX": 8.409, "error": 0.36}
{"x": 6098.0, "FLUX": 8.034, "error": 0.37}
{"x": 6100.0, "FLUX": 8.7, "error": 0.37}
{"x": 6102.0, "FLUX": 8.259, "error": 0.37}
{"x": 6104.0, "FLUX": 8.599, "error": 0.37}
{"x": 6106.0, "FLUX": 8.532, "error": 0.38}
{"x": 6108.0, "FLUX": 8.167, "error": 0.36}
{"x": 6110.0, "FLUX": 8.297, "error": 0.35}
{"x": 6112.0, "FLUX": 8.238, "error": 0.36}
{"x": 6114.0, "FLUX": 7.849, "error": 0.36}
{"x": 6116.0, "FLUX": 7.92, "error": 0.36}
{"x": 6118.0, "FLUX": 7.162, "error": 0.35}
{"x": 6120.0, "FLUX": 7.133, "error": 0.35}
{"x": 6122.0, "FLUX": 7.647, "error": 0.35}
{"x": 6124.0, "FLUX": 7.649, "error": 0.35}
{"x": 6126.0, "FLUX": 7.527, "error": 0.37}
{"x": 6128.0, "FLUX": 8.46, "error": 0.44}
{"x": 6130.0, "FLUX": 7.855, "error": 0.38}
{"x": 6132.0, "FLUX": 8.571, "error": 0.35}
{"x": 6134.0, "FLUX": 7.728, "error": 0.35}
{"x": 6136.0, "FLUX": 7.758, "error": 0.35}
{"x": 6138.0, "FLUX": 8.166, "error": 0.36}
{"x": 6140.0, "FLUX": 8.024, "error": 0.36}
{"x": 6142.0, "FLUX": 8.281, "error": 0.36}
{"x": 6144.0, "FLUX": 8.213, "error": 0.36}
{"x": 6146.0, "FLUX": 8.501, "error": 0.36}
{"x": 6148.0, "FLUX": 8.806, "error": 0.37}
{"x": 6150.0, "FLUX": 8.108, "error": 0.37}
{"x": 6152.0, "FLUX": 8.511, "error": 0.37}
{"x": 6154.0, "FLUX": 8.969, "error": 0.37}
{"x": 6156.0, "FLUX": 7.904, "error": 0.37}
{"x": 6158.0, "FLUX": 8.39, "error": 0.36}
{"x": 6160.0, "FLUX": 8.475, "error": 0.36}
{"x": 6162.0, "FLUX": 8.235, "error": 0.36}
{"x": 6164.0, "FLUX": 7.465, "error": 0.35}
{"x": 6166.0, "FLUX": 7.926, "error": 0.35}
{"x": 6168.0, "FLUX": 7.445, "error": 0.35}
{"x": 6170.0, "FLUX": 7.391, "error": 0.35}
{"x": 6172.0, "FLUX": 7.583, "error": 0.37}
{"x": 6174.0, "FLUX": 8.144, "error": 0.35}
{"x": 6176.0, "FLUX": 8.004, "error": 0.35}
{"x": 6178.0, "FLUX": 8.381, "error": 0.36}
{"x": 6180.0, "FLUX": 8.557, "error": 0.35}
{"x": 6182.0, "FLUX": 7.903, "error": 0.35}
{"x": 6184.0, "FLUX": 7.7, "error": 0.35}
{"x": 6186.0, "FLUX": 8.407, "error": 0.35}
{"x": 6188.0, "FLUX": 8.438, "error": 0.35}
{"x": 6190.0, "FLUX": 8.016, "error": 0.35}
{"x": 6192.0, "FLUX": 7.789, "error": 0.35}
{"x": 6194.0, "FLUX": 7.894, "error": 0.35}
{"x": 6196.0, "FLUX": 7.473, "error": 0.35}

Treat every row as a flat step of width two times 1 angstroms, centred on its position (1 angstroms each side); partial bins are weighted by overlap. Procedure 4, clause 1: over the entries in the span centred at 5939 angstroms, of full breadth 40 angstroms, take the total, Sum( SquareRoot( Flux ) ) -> 49.1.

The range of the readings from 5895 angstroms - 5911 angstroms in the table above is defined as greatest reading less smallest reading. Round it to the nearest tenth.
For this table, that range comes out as 1.2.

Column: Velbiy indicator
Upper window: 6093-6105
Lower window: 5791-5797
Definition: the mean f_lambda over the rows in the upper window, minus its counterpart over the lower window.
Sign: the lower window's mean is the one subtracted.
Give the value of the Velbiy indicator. 1.16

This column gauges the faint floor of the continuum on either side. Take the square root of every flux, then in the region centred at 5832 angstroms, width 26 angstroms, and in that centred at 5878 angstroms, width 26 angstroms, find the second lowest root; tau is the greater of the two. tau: 2.55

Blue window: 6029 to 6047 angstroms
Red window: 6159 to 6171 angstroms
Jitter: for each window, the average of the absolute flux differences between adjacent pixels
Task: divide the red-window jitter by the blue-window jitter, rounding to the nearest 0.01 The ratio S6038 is 1.13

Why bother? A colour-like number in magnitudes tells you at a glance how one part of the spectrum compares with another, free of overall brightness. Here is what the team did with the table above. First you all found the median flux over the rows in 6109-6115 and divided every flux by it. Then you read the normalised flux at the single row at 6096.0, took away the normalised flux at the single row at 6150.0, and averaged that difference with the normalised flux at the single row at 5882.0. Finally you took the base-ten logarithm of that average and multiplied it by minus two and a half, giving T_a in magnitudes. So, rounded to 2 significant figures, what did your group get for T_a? 0.86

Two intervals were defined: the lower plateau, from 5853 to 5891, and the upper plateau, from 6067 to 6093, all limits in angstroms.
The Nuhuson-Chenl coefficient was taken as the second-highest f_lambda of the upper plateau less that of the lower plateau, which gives 0.77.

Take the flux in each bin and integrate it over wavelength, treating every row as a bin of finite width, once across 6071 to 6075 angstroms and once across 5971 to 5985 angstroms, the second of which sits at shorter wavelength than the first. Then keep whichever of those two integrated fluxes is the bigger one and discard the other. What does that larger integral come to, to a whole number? 96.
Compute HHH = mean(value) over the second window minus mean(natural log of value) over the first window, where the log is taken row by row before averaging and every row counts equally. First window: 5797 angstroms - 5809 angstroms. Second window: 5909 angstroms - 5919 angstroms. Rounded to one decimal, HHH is 4.9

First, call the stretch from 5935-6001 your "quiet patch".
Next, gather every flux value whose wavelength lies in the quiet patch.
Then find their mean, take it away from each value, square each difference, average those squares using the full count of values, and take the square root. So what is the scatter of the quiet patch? 0.74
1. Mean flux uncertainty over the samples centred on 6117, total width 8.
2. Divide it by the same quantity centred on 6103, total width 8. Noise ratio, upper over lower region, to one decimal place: 1.0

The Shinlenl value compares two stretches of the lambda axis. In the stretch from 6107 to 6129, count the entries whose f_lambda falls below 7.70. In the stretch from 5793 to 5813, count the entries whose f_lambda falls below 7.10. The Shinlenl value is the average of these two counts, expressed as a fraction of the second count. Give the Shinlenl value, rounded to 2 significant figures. 1.1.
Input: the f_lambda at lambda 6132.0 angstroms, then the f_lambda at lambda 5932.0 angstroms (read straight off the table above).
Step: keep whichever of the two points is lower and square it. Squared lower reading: 35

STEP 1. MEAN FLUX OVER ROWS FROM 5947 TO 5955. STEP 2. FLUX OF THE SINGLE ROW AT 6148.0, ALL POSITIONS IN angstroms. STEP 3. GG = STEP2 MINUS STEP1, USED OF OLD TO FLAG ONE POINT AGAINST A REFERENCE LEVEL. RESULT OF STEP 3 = 3.2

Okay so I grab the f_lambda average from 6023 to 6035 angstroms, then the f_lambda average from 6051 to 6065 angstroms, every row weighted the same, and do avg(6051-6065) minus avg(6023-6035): -0.43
